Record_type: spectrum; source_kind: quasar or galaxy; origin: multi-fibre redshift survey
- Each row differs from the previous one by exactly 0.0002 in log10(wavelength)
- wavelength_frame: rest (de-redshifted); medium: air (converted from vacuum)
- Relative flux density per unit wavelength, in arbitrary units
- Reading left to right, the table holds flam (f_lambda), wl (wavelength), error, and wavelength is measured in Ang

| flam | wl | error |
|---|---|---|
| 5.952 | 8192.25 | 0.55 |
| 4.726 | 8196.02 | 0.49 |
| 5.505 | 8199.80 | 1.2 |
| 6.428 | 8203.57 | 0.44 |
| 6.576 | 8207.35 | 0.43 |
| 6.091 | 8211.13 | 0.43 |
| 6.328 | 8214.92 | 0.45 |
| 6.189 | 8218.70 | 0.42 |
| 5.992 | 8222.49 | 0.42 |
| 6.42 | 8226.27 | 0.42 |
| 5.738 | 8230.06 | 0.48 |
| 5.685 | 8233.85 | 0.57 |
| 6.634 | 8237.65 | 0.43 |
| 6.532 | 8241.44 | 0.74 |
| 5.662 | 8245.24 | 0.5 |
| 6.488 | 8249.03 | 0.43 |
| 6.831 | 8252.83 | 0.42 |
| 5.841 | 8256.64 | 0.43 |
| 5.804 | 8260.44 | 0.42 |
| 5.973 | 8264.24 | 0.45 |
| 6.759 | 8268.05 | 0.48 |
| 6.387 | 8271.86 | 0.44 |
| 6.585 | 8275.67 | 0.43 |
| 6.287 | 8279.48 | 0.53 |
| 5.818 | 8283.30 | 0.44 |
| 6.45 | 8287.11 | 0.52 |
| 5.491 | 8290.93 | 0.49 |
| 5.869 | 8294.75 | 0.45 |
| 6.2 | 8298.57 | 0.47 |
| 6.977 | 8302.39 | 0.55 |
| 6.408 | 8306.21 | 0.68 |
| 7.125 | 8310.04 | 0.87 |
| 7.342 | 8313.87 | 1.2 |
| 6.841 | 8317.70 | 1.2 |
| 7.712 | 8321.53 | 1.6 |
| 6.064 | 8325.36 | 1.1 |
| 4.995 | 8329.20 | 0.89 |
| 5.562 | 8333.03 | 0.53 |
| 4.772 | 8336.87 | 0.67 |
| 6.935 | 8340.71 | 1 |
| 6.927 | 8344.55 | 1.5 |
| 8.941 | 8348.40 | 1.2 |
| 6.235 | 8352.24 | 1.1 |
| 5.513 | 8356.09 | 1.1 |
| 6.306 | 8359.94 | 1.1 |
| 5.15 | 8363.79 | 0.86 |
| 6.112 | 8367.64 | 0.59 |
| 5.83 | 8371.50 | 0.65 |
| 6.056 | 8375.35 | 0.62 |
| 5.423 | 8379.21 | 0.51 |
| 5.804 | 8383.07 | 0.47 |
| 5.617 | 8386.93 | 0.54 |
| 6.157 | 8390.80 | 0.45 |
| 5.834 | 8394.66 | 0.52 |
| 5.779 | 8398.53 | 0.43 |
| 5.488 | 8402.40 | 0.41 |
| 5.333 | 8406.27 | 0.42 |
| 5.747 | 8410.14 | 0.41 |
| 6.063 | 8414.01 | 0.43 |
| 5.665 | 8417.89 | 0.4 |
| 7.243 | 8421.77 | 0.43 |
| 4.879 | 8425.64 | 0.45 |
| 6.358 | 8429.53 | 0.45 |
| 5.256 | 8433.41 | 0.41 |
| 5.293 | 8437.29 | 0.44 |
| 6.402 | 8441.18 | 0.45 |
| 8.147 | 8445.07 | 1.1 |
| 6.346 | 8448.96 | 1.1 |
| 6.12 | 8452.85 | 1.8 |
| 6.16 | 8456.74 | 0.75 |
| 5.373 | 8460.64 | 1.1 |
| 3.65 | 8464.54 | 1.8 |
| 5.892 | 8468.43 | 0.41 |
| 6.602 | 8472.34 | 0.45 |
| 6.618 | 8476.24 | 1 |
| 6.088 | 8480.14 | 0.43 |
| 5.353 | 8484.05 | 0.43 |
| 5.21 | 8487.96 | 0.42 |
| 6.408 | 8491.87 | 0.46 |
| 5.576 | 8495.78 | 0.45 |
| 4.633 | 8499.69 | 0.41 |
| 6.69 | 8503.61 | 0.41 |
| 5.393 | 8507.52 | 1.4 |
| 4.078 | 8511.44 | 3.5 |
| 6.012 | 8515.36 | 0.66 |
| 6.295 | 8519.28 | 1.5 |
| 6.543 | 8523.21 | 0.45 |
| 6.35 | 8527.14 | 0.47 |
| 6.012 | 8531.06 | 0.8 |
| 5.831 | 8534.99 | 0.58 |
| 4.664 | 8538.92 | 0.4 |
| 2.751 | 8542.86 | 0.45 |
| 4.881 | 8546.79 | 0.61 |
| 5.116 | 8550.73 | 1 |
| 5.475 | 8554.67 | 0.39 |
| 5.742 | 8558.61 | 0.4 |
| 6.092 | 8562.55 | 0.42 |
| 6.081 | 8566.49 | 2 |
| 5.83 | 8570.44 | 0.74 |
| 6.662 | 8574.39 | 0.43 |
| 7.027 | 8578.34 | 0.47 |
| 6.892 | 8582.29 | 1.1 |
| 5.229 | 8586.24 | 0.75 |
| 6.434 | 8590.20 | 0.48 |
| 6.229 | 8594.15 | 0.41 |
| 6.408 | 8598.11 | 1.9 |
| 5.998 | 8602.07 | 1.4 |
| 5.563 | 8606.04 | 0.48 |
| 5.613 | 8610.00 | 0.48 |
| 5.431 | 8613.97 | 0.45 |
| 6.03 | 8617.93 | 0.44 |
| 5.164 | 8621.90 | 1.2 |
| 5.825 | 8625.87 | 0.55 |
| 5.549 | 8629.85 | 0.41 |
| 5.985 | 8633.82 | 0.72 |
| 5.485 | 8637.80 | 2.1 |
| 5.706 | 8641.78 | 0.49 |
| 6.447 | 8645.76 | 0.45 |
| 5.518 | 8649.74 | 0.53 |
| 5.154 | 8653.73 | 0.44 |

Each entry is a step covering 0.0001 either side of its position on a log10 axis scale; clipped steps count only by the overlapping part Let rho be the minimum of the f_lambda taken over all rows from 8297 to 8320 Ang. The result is 6.2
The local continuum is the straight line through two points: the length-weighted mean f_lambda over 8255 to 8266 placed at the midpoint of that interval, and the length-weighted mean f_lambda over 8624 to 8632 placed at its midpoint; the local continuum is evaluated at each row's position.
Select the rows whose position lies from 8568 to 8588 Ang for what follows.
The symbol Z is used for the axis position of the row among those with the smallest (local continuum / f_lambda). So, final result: 8578.34 Ang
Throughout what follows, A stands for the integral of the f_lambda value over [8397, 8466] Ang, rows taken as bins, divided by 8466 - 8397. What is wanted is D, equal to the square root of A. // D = 2.42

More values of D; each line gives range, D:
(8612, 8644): 2.38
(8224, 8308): 2.49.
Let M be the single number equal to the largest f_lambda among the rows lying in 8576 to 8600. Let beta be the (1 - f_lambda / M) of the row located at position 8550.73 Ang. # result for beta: 0.27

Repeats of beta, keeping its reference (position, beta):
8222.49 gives 0.15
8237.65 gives 0.06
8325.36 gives 0.14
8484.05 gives 0.24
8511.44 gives 0.42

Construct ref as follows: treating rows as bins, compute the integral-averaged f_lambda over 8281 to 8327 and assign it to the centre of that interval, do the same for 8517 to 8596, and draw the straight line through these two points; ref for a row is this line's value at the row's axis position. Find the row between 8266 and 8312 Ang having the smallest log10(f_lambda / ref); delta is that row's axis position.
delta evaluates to 8290.93 Ang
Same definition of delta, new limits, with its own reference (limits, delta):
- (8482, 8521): 8511.44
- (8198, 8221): 8199.80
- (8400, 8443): 8425.64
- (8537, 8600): 8542.86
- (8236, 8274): 8245.24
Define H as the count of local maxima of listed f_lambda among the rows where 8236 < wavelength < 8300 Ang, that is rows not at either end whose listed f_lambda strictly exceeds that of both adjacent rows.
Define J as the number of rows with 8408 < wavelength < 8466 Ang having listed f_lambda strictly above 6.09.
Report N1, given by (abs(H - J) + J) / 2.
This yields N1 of 5.0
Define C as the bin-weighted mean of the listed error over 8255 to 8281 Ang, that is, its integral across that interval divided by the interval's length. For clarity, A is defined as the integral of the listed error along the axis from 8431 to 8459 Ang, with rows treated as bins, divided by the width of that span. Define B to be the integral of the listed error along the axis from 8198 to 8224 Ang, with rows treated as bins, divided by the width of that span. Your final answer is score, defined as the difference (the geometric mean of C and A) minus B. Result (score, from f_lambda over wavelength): 0.1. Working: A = 0.9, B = 0.54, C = 0.5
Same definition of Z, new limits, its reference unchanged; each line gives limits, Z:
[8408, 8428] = 8421.77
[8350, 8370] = 8359.94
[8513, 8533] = 8523.21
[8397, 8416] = 8414.01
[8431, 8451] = 8445.07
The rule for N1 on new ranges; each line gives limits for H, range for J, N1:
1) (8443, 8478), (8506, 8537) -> 2.5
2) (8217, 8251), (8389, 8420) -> 1.0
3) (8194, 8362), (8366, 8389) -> 7.0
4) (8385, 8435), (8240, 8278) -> 4.0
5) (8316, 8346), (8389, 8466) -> 6.5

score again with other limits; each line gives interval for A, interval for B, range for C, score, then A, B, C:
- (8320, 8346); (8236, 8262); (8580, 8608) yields 0.5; 1.0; 0.48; 0.9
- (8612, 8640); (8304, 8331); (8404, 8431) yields -0.5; 0.8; 1.07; 0.4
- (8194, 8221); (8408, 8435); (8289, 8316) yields 0.2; 0.5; 0.43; 0.7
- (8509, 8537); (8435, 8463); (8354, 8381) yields 0.0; 1.1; 0.97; 0.8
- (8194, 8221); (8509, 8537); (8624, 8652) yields -0.5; 0.5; 1.14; 0.7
